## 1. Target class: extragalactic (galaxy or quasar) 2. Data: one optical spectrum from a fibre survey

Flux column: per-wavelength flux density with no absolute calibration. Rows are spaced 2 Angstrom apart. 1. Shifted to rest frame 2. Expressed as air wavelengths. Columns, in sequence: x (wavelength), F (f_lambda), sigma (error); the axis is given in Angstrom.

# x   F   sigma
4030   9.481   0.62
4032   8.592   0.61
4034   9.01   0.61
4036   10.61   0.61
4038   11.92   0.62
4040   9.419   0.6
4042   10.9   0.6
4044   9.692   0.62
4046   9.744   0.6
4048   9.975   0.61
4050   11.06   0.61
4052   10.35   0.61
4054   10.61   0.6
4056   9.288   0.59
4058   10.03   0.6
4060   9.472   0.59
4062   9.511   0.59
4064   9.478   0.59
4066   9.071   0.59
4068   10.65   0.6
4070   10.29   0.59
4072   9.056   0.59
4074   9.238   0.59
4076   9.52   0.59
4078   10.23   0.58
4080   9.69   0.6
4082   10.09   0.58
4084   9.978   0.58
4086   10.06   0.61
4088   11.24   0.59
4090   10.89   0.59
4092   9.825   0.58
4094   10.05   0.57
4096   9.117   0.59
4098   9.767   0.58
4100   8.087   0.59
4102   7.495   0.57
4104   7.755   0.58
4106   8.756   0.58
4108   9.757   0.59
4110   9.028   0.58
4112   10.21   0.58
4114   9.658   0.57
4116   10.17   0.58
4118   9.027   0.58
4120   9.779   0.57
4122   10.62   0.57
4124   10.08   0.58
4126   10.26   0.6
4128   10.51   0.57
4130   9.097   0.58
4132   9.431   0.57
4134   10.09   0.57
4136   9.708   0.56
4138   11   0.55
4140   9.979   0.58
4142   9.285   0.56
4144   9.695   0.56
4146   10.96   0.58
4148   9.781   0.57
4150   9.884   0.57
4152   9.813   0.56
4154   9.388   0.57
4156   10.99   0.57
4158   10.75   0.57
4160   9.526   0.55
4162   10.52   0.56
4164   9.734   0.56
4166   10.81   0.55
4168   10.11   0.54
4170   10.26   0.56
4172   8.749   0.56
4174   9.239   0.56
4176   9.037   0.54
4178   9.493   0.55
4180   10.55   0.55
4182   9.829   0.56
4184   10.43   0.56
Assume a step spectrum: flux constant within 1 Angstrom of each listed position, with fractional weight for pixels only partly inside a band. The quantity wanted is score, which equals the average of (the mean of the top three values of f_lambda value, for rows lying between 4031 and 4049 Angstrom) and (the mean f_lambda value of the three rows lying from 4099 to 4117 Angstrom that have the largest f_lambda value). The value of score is 10.6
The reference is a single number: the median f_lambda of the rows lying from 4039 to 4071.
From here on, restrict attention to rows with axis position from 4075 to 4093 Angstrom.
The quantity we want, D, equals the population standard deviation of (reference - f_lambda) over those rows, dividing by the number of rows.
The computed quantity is 0.53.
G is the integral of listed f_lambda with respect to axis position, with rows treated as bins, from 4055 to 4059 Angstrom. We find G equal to 38.6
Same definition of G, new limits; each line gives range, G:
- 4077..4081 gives 39.8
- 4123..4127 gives 40.7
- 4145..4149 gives 41.5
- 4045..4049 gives 39.4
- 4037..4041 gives 42.7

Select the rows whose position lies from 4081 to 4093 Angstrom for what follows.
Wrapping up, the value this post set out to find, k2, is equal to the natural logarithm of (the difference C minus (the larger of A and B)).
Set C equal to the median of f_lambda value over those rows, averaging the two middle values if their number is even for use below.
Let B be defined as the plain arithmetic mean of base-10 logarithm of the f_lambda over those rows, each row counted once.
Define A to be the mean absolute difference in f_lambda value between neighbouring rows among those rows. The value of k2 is 2.20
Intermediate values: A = 0.56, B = 1.01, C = 10.1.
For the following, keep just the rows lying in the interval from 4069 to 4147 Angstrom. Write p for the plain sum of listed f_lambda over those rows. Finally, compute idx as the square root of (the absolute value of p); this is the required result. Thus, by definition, 19.5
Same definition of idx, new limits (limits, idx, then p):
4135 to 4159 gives 11.0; 121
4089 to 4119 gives 11.8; 140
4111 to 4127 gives 8.9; 80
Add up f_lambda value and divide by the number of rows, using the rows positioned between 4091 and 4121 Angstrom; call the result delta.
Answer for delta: 9.2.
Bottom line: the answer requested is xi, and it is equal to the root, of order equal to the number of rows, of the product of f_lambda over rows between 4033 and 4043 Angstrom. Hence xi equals 10.3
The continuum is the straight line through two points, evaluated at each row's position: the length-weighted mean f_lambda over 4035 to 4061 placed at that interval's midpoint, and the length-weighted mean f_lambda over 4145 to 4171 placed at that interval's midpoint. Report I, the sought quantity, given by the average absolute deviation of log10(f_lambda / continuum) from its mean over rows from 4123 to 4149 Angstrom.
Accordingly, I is 0.0197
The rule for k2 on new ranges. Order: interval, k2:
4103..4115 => 2.13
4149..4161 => 2.18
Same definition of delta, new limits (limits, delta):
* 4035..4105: 9.8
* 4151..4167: 10.2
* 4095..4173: 9.7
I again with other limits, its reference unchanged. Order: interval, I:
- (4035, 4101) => 0.0251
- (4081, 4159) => 0.0274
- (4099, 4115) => 0.0406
